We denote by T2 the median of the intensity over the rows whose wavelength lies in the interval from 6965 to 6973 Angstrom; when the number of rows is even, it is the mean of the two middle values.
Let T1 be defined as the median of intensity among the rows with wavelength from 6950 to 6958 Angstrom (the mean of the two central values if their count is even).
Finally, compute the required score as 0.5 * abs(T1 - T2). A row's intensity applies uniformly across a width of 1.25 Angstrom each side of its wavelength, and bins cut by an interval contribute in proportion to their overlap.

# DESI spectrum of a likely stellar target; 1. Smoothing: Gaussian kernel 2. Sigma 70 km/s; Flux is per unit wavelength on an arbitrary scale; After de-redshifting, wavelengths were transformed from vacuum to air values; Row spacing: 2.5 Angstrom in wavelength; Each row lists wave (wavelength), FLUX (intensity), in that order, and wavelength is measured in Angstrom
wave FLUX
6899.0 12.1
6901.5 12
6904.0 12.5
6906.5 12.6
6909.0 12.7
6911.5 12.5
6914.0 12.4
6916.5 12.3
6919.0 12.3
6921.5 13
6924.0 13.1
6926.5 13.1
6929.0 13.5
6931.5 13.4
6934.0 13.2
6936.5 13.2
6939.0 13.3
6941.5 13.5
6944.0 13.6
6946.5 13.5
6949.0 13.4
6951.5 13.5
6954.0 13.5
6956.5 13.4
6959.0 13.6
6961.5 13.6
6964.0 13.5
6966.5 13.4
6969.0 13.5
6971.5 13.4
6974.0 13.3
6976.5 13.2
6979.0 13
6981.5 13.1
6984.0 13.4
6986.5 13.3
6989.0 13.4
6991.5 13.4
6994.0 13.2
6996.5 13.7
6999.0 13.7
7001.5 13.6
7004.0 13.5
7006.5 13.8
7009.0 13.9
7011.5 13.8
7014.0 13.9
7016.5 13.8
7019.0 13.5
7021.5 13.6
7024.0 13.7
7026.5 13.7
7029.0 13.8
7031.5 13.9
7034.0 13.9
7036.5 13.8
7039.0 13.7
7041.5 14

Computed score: 0.05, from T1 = 13.5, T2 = 13.4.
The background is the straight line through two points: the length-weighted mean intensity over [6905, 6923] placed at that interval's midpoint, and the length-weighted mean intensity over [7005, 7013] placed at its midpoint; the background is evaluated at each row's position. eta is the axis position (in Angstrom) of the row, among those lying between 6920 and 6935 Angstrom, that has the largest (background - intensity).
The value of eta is 6921.5 Angstrom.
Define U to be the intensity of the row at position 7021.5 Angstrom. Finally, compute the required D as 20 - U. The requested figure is 6.40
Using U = 13.6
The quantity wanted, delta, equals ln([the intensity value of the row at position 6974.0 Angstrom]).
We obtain 2.59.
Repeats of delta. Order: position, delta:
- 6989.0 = 2.60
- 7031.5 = 2.63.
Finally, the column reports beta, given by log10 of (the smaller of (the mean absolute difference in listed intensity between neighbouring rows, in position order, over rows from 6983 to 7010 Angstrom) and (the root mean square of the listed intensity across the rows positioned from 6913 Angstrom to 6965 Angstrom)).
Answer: -0.82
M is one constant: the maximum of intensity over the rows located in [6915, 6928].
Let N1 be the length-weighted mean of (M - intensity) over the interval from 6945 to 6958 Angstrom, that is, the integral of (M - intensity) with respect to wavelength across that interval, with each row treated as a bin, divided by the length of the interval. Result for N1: -0.37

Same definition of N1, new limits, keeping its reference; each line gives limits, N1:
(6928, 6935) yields -0.27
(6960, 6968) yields -0.40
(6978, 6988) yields -0.11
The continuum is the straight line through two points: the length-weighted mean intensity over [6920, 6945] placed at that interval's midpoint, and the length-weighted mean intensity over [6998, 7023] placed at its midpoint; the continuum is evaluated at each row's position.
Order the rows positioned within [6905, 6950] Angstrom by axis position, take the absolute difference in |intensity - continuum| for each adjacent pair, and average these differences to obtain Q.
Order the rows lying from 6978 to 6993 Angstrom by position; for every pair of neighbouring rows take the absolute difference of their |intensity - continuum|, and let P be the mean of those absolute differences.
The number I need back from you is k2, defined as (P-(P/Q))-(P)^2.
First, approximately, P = 0.117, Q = 0.13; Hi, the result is -0.82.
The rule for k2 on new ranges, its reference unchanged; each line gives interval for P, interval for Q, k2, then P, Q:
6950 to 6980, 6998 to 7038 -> -1.10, 0.089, 0.08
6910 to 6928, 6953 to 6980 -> -1.63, 0.171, 0.10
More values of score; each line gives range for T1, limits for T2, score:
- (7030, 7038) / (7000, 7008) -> 0.15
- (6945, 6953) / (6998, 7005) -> 0.05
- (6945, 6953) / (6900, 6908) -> 0.50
